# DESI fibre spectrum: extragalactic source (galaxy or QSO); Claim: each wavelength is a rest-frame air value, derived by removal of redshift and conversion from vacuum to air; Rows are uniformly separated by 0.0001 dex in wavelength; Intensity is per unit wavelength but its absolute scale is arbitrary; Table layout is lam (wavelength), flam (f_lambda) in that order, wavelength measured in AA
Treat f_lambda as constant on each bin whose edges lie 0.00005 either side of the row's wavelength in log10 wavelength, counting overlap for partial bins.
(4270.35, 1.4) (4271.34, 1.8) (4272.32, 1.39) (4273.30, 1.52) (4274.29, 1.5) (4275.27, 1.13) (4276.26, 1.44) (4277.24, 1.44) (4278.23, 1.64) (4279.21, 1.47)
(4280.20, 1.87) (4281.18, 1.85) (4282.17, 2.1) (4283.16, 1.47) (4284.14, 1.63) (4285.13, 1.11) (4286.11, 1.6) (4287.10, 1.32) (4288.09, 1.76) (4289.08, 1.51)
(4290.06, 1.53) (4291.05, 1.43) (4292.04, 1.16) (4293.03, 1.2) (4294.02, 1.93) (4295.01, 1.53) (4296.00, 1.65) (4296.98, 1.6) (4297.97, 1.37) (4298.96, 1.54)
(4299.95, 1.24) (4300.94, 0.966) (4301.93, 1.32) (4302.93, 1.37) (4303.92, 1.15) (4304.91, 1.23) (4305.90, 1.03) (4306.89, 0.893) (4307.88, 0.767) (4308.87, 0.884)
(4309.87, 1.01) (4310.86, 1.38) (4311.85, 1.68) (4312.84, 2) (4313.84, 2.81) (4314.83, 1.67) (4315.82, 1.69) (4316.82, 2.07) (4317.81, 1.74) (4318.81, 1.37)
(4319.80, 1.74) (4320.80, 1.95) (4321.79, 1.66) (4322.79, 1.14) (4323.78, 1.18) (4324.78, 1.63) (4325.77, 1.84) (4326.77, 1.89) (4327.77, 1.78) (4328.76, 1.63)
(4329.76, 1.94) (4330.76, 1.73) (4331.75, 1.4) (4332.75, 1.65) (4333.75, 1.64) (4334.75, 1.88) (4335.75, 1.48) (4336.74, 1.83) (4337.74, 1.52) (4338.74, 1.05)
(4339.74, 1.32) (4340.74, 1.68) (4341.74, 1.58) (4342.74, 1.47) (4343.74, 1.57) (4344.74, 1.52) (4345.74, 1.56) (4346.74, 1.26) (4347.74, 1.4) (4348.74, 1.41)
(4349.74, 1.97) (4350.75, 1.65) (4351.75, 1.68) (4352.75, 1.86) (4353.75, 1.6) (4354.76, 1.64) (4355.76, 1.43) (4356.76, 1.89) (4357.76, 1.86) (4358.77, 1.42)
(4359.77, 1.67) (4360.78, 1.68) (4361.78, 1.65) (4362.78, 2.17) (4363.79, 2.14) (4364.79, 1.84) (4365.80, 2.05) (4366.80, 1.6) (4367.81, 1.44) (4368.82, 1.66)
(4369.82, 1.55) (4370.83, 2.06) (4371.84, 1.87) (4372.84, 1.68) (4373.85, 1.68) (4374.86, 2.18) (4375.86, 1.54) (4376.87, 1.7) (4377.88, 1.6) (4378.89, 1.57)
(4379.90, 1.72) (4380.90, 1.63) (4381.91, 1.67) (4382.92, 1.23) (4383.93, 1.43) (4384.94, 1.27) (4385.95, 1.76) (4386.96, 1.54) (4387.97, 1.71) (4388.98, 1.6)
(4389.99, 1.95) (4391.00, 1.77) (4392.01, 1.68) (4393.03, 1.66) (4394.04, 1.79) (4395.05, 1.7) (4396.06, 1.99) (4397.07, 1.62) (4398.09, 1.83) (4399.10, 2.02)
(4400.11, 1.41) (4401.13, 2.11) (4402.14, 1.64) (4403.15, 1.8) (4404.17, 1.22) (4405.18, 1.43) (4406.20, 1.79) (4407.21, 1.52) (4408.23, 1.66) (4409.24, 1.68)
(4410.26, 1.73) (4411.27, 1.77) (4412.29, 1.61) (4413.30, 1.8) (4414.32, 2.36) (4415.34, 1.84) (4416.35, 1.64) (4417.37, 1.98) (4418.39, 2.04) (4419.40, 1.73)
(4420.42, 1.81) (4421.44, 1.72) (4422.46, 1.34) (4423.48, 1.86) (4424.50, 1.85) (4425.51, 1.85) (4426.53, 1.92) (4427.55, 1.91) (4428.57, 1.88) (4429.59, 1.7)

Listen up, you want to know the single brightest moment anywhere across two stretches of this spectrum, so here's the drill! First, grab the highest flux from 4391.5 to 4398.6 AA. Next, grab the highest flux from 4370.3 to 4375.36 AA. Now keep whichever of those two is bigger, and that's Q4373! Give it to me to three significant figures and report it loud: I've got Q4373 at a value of 2.18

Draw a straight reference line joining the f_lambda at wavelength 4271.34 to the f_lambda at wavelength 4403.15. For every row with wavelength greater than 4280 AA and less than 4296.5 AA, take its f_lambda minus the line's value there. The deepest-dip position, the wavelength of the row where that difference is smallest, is 4285.13 AA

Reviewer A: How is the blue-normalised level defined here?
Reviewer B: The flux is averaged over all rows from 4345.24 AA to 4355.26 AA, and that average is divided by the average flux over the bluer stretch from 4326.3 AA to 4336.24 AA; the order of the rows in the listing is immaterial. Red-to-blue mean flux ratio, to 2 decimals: 0.94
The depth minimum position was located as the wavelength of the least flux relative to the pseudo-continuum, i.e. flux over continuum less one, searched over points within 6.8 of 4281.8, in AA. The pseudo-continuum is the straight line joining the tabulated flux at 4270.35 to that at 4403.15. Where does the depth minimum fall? 4285.13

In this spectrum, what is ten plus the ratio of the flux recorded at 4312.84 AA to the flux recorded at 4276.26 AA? 11.4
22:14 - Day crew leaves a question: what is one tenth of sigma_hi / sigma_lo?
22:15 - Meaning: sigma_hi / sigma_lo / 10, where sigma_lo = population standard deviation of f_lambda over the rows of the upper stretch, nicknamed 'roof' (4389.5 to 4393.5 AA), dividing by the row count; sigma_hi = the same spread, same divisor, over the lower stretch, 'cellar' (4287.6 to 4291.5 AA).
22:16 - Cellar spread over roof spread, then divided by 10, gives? 0.11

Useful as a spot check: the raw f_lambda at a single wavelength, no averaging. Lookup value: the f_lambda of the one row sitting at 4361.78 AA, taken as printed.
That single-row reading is 1.65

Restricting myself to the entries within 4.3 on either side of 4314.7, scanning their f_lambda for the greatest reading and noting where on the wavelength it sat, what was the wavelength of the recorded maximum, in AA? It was 4313.84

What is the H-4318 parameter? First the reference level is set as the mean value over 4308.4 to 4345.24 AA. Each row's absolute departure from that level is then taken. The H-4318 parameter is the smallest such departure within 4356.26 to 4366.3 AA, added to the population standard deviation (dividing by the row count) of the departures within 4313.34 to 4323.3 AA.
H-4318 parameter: 0.36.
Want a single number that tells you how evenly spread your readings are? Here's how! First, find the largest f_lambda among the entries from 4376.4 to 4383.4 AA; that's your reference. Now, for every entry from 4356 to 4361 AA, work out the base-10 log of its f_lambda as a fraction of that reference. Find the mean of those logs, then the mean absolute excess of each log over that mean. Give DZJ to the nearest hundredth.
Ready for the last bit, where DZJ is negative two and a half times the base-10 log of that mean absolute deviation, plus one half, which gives 4.14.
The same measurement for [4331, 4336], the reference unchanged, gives 4.08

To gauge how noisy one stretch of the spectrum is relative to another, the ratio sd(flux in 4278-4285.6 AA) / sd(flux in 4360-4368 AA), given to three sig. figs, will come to 1.12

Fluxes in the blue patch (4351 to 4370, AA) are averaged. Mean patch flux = 1.73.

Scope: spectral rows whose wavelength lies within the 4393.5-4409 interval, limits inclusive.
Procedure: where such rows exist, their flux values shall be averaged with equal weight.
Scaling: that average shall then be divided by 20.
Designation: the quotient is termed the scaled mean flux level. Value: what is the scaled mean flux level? 0.085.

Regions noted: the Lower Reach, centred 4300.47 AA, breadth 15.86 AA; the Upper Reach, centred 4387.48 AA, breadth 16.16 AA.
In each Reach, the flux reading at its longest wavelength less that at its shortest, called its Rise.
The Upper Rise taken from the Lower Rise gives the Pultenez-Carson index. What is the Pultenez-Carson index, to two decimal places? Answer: -0.41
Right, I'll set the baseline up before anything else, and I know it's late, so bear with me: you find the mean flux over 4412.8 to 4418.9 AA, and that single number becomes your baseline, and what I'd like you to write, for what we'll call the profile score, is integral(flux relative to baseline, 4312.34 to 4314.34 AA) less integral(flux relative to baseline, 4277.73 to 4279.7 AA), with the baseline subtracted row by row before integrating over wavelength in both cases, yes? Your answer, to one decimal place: 1.7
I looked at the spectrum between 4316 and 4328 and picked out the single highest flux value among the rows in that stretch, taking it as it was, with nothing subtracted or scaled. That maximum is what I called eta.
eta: 2.07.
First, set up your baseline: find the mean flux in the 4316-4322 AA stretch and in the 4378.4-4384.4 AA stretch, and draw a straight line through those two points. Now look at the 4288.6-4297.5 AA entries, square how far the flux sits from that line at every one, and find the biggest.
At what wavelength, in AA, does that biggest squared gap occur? 4292.04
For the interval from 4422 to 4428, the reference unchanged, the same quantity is 4426.53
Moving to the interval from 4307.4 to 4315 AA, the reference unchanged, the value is 4313.84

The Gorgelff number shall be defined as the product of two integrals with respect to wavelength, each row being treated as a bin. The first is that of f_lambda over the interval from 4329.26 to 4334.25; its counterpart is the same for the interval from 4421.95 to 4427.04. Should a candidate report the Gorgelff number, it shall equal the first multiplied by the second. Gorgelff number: 75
